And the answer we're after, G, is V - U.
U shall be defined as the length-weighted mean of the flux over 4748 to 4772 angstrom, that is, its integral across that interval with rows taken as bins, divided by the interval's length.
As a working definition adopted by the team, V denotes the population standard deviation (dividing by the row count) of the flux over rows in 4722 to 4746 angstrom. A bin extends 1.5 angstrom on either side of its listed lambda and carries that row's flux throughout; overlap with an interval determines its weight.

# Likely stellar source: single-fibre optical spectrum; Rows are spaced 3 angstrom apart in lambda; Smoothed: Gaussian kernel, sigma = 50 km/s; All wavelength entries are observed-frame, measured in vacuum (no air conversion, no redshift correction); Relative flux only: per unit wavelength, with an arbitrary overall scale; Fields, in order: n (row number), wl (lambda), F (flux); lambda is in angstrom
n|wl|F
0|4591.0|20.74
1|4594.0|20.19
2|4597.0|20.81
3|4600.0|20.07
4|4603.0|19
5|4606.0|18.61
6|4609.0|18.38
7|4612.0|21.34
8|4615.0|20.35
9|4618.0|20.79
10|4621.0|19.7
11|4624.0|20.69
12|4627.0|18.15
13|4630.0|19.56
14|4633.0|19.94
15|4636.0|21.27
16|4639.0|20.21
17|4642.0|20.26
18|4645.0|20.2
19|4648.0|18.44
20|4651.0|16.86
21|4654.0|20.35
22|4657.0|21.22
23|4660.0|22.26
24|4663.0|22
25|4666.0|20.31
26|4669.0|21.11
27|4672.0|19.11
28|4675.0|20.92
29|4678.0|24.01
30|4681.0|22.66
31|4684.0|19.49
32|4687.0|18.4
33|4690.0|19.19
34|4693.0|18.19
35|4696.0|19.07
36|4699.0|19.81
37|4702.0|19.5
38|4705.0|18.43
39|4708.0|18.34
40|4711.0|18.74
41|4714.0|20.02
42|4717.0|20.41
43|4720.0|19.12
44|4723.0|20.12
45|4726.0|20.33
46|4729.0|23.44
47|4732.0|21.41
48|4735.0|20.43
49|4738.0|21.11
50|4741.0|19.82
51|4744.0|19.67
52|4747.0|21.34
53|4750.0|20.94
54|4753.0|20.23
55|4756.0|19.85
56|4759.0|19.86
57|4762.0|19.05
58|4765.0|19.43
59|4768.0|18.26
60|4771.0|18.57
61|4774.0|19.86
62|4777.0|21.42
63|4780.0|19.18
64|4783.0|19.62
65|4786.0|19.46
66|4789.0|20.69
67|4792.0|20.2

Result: -18.4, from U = 19.6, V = 1.1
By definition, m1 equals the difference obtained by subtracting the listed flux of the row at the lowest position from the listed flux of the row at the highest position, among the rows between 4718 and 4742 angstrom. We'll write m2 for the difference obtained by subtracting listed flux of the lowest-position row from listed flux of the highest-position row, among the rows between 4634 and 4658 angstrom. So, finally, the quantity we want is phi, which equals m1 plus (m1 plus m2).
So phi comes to 1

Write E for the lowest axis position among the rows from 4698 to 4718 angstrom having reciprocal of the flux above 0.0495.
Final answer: 4699.0 angstrom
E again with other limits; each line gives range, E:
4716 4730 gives 4720.0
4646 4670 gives 4648.0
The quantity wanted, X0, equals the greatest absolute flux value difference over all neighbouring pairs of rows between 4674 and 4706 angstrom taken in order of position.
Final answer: 3.2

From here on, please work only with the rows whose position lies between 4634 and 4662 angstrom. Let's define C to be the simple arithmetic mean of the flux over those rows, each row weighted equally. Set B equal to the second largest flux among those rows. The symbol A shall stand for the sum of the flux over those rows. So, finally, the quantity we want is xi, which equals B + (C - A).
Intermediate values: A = 181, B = 21.27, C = 20.1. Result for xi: -140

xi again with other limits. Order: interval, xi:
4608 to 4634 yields -138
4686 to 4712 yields -131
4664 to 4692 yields -142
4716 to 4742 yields -144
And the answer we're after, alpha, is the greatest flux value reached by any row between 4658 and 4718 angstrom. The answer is 24.01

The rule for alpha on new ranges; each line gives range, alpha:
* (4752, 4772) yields 20.23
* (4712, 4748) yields 23.44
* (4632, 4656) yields 21.27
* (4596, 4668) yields 22.26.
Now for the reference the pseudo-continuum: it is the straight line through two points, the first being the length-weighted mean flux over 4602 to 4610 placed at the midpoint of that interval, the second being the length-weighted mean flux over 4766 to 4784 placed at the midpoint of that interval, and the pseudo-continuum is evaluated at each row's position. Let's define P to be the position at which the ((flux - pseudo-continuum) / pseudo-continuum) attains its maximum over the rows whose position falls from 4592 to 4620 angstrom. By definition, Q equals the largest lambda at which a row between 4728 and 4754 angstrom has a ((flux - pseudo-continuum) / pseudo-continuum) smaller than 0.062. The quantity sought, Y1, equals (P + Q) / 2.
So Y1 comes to 4682.5 angstrom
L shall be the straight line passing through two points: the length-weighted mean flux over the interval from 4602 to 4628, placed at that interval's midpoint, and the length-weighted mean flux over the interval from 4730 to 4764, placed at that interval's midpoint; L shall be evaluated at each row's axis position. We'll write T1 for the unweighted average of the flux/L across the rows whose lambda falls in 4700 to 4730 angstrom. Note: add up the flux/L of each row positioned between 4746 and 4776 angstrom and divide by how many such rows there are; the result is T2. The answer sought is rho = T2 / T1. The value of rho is 0.98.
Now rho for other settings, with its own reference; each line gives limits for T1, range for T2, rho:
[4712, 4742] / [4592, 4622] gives 1.00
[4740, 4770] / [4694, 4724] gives 0.99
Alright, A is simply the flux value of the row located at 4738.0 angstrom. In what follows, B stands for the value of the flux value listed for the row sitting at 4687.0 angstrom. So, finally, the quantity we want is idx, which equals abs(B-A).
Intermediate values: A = 21.11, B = 18.4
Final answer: 2.7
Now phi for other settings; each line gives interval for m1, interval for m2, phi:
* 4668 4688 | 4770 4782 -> -5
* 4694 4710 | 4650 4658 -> 3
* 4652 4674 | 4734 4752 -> -2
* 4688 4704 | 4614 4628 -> -2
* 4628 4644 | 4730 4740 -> 1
